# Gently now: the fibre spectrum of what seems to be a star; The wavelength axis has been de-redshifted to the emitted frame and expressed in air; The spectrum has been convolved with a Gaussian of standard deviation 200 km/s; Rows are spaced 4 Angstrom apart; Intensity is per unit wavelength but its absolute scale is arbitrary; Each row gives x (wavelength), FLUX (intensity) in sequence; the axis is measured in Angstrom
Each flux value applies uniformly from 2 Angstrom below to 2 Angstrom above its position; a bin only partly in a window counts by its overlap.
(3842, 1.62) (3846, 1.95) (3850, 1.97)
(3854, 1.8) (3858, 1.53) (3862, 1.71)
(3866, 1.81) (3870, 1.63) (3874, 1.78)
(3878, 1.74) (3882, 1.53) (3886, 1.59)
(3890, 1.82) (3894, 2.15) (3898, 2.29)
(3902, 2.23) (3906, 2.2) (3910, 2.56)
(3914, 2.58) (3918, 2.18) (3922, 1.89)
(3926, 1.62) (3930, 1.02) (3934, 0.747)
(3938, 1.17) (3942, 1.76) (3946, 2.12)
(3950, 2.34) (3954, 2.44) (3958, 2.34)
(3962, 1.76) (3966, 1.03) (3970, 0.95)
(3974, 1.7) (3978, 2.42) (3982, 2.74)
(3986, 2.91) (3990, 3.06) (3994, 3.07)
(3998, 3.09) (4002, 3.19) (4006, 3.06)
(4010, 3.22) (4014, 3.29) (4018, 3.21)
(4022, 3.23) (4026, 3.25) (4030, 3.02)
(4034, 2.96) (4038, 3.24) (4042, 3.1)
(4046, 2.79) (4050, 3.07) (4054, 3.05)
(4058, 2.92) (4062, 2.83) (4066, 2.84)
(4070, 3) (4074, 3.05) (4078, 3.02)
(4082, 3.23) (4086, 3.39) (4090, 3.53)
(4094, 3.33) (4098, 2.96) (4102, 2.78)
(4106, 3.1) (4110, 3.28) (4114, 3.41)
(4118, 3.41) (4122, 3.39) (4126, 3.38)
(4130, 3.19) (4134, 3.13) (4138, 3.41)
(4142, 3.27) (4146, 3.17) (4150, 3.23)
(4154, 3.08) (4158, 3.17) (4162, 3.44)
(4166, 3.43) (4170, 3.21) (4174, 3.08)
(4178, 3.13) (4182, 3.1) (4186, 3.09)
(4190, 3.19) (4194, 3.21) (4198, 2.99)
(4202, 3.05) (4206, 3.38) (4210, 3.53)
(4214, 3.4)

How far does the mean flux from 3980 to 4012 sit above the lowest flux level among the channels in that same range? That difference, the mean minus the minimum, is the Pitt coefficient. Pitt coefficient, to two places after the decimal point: 0.30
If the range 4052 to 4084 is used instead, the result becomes 0.16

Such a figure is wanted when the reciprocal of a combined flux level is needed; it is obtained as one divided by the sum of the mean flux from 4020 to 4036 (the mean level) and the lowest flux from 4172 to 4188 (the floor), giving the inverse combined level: 0.161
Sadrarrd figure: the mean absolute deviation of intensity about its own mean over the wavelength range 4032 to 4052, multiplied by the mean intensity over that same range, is 0.38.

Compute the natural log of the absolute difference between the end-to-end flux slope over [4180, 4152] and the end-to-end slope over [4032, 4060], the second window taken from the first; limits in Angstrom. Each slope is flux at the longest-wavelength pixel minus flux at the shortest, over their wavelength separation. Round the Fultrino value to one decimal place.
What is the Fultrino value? -5.6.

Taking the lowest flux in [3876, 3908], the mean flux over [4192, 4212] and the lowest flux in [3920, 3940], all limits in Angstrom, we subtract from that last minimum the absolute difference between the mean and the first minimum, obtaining -1.0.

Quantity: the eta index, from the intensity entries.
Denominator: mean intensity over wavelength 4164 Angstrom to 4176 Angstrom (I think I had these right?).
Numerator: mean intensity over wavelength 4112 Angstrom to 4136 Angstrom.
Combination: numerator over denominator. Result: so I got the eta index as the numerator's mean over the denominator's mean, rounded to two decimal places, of 1.02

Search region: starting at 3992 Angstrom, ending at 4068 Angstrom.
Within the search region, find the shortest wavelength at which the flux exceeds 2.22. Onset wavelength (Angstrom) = 3994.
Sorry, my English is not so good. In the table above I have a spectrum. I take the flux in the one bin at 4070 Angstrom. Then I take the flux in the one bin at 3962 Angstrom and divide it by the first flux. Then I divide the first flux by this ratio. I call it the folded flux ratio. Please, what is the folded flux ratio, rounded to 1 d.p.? 5.1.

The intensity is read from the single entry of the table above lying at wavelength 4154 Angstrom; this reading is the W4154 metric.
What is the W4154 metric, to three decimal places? 3.080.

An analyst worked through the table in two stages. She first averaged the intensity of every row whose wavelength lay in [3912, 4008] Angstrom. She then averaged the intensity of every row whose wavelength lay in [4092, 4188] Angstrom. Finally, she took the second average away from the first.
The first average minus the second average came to -1.08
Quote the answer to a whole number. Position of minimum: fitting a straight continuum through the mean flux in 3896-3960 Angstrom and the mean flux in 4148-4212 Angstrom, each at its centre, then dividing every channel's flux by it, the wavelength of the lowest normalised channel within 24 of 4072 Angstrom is 4066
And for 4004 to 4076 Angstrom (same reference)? 4066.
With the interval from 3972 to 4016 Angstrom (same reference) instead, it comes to 3974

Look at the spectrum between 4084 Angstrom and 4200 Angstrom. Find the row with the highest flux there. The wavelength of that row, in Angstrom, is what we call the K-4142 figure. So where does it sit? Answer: 4090 Angstrom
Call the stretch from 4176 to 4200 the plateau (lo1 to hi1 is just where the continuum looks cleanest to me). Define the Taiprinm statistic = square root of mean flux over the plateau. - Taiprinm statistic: 1.8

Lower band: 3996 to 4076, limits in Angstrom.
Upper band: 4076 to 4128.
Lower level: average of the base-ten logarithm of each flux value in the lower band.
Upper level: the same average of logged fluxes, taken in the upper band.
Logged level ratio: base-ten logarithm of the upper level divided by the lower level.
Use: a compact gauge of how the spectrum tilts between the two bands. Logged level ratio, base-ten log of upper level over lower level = 0.02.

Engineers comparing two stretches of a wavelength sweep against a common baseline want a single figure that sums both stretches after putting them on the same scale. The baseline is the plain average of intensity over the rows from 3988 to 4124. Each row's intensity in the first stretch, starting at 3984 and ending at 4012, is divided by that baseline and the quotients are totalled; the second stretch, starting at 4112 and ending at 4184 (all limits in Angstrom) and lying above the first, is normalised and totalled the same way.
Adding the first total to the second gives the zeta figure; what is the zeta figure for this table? 25.6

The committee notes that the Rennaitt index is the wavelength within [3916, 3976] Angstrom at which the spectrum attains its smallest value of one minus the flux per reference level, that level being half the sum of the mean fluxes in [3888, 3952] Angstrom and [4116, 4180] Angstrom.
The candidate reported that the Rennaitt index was 3954 Angstrom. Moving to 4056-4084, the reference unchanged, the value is 4082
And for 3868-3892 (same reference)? 3890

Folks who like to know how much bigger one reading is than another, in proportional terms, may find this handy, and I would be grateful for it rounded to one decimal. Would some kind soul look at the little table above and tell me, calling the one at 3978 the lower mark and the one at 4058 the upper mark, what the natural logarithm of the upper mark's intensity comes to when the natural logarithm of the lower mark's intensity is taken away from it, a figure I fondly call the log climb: 0.2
